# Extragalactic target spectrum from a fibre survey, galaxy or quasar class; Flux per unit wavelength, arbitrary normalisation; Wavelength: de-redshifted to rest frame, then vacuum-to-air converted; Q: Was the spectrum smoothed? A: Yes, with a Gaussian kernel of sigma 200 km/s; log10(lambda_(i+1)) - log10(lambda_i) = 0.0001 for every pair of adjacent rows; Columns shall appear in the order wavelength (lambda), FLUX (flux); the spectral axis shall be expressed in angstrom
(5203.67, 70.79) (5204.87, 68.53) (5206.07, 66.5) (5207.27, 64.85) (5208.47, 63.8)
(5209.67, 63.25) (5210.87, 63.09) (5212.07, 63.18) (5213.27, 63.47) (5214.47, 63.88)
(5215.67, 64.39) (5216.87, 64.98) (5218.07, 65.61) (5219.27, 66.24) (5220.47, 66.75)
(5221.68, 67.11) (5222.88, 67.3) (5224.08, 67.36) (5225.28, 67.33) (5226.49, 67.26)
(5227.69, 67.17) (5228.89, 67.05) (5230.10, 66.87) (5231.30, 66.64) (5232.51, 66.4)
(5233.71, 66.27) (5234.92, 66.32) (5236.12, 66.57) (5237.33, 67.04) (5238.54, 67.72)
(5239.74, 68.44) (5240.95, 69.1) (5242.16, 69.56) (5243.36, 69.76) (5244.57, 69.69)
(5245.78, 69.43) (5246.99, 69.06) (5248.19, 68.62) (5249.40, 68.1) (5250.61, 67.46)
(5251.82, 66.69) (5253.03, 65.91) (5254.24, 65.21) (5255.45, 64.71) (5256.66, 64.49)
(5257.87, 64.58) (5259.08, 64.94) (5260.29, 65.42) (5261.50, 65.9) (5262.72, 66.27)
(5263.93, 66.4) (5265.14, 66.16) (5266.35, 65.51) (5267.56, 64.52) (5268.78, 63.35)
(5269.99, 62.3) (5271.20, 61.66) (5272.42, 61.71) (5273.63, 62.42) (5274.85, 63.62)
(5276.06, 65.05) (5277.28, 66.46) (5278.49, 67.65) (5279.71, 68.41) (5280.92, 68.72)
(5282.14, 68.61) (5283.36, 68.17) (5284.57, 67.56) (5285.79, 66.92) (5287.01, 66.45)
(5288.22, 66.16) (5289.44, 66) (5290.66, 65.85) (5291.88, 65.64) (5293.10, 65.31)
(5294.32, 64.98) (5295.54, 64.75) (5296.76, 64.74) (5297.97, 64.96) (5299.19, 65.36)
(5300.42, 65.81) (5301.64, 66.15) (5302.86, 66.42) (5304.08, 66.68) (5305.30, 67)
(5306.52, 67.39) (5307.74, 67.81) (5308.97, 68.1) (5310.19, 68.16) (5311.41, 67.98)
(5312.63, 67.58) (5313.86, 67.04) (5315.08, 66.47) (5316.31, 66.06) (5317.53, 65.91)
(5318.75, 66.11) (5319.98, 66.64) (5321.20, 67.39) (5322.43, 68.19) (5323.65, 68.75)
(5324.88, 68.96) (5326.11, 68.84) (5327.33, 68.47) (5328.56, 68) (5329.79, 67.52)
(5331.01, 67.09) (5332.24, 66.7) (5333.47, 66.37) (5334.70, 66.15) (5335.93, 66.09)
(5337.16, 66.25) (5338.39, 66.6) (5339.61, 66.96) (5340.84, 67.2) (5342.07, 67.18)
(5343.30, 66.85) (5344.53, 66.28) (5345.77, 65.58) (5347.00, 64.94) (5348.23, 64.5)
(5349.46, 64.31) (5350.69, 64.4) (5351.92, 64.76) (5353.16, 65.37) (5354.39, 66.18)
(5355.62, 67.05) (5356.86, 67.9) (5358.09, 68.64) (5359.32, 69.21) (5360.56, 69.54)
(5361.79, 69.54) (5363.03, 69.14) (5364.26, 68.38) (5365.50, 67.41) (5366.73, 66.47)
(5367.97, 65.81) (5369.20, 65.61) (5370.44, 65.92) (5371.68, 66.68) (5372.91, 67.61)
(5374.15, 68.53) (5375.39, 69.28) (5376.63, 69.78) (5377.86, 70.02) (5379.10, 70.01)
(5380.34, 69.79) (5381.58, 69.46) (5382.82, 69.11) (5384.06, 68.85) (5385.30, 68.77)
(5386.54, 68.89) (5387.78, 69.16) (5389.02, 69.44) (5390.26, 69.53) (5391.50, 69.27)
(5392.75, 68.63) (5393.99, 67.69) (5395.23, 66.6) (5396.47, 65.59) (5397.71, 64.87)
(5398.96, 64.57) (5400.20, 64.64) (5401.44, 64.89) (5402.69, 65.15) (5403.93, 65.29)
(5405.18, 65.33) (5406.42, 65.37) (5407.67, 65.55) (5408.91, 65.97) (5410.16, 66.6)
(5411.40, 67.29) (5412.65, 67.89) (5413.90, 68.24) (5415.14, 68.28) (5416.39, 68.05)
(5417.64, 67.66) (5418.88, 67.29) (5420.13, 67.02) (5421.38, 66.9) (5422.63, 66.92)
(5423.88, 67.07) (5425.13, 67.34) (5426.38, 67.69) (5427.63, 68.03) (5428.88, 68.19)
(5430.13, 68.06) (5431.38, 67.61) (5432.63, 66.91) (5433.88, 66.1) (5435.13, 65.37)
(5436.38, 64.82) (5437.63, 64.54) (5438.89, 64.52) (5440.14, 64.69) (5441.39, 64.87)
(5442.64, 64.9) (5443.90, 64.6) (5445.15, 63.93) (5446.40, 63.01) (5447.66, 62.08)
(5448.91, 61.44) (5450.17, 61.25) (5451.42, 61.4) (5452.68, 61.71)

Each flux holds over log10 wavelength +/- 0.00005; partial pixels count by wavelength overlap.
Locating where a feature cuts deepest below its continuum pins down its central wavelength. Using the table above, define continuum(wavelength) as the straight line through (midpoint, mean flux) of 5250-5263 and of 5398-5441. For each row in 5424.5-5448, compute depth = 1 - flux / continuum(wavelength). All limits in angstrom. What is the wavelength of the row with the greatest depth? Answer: 5447.66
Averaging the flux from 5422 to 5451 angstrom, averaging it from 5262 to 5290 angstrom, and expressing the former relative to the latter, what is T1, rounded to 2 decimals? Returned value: 1.00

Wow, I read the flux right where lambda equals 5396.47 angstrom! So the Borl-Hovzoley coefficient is 65.59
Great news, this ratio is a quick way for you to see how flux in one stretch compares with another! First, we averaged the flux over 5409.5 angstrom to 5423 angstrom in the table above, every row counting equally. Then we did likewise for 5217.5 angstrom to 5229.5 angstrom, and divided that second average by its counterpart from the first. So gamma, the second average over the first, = 0.99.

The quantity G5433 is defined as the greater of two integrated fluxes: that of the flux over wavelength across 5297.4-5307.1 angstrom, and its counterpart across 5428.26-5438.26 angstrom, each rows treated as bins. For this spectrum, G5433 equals 665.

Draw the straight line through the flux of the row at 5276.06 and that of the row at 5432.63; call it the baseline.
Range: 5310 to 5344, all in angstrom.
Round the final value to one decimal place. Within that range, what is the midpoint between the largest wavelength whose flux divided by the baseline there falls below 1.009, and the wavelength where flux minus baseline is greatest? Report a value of 5331.0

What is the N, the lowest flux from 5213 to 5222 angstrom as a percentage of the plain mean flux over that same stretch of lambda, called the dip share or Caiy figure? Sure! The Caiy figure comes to 97.2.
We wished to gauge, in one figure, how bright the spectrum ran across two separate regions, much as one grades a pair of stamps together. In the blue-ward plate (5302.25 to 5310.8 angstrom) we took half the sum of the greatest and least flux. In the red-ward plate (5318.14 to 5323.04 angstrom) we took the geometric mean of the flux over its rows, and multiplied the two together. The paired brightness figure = 4514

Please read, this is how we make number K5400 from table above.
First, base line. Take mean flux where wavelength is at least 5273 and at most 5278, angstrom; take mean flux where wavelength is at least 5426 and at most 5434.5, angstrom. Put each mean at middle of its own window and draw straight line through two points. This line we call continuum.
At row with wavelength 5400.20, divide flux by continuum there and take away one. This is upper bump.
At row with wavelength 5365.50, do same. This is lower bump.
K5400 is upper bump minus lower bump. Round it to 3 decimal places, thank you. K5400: -0.052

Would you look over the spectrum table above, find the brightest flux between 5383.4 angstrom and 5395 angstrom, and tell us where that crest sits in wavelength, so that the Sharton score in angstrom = 5390.26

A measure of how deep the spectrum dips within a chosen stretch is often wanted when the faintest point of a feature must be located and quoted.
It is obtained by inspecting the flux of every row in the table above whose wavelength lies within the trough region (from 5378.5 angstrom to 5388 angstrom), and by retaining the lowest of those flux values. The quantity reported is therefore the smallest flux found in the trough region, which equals 68.77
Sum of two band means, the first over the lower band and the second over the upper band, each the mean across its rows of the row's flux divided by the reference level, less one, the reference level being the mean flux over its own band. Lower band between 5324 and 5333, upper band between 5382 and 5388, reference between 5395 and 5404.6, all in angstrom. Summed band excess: 0.10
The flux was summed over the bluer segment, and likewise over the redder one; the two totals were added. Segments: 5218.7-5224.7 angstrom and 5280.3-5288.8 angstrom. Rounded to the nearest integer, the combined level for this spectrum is 807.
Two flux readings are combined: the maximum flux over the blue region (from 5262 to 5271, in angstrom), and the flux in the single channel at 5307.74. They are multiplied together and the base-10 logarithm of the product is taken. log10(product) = 3.65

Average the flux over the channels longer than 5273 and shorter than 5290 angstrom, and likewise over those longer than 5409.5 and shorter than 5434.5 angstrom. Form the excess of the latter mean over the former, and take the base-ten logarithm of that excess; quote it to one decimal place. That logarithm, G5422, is -0.1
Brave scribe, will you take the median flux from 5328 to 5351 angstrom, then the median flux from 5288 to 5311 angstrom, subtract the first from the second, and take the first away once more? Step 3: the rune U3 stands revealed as -66.7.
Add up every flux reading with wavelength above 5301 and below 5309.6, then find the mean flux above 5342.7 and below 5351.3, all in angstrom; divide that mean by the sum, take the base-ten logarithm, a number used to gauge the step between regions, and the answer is -0.857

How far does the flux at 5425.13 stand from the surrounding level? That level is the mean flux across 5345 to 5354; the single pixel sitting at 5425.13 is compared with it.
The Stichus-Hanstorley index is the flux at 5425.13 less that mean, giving 2.5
